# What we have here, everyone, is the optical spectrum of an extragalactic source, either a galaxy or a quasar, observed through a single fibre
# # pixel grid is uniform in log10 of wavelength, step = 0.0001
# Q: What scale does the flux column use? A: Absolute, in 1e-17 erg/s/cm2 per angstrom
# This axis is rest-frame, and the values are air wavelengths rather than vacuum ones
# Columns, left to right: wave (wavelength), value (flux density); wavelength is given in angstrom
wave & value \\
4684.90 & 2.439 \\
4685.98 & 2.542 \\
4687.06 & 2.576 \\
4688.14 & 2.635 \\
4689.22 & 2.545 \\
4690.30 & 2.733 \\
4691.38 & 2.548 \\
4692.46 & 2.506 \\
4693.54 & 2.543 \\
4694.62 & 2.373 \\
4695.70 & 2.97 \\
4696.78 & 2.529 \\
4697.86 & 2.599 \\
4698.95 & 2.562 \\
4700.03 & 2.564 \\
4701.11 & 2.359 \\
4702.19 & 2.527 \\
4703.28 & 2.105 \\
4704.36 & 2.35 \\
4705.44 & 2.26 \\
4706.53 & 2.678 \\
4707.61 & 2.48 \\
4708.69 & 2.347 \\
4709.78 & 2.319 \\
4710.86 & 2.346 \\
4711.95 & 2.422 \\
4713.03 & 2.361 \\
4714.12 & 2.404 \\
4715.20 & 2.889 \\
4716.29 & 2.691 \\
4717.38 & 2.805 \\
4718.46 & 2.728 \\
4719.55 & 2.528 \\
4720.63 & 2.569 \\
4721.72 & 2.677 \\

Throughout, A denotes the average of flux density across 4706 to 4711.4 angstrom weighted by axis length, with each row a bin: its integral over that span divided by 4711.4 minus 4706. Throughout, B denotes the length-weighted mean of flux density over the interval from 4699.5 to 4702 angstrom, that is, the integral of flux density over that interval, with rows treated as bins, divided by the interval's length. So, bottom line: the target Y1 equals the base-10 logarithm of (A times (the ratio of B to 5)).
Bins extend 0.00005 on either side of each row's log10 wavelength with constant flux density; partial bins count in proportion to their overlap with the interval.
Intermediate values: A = 2.44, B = 2.48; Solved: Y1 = 0.08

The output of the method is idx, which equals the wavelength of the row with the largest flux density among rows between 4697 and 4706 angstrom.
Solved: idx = 4697.86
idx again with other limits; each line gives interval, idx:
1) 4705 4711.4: 4706.53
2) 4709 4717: 4715.20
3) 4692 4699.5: 4695.70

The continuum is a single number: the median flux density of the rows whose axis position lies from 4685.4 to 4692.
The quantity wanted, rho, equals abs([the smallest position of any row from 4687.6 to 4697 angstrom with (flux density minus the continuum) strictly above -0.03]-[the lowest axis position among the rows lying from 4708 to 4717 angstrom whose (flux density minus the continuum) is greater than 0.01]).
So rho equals 27.1 angstrom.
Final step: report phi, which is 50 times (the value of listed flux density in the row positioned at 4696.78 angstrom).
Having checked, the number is 126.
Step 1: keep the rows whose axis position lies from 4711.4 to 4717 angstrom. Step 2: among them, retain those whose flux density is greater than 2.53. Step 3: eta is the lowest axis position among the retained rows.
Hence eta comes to 4715.20 angstrom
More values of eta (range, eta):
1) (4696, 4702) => 4697.86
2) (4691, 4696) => 4691.38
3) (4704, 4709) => 4706.53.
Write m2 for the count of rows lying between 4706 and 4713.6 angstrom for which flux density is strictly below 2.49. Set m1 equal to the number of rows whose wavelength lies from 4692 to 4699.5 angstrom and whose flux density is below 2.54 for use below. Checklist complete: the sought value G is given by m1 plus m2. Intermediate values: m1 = 3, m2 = 6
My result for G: 9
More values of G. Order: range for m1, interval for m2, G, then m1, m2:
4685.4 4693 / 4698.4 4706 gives 5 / 1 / 4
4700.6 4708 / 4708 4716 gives 12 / 6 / 6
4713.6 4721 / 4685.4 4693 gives 2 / 2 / 0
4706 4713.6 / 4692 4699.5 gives 7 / 6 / 1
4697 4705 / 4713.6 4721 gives 5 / 4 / 1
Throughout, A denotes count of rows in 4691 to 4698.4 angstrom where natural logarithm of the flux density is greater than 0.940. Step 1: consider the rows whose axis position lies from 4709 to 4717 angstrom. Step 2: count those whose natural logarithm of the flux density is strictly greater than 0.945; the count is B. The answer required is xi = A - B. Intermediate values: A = 2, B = 2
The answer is 0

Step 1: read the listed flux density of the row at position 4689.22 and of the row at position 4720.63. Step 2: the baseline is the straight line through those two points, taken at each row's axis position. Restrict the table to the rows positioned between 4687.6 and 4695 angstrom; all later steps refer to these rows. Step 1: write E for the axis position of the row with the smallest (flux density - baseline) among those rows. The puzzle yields 4694.62 angstrom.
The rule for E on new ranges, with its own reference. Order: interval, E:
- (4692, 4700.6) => 4694.62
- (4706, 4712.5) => 4709.78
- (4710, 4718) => 4710.86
